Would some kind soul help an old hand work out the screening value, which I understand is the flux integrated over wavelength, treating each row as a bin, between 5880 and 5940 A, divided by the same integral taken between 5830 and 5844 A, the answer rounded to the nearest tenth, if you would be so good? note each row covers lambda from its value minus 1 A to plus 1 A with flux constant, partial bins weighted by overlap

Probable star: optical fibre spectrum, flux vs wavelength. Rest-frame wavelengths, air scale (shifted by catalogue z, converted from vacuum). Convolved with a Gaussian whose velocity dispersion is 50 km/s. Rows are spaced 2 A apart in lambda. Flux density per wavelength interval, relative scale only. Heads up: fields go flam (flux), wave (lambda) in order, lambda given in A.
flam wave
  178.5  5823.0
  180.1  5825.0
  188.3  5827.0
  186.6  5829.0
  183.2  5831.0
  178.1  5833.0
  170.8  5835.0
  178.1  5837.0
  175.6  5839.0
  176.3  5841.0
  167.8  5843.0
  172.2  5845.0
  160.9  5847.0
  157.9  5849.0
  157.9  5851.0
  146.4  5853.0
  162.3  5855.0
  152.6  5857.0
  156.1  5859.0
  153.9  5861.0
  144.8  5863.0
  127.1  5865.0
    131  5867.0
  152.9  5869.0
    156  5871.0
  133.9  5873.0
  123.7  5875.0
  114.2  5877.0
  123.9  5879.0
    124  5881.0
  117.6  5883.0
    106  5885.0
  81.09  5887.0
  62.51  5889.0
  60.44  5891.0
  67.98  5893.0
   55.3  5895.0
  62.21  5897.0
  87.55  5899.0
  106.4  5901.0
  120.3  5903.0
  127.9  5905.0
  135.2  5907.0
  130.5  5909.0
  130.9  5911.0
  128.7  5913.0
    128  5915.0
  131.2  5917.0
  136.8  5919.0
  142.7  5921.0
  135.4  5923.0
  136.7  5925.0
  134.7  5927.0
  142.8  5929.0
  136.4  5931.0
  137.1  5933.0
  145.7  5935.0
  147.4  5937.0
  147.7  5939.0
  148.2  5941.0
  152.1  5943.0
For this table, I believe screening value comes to 2.9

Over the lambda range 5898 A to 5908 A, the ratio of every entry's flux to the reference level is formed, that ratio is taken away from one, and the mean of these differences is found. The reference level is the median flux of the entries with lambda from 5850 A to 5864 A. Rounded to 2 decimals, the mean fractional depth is 0.25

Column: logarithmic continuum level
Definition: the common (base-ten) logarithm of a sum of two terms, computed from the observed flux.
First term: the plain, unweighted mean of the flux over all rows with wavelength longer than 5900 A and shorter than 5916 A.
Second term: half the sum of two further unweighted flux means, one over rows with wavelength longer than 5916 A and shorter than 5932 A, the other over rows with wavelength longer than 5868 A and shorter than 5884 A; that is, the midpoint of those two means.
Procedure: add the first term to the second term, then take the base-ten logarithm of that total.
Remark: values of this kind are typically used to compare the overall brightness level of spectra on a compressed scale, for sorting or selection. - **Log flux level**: 2.41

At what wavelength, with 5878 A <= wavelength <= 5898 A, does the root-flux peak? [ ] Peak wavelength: 5881.0 A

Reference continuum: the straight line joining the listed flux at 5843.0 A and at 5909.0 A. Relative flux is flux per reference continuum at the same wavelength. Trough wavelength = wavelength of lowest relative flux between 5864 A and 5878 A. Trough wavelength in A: 5877.0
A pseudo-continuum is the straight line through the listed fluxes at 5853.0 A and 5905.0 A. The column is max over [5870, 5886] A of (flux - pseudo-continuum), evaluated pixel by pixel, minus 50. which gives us -34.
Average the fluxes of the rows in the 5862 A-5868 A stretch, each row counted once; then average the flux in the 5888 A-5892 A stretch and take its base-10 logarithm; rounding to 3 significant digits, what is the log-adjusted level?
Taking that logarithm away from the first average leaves 133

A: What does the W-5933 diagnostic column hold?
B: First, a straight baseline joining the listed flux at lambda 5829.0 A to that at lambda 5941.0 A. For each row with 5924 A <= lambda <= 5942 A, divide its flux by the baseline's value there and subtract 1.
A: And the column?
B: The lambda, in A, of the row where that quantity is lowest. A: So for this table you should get 5927.0 A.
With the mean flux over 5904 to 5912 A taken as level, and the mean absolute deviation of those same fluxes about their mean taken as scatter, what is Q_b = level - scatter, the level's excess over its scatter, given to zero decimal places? 129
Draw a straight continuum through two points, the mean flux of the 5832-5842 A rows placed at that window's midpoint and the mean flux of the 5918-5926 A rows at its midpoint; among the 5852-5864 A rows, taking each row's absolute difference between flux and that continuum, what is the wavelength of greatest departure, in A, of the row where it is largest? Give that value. 5853.0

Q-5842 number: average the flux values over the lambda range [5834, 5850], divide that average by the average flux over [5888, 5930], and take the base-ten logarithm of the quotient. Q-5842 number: 0.18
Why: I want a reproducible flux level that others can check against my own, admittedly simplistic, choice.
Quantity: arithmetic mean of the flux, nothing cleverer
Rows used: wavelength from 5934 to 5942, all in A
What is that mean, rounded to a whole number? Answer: 147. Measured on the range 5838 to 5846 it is 173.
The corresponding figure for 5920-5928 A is 137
